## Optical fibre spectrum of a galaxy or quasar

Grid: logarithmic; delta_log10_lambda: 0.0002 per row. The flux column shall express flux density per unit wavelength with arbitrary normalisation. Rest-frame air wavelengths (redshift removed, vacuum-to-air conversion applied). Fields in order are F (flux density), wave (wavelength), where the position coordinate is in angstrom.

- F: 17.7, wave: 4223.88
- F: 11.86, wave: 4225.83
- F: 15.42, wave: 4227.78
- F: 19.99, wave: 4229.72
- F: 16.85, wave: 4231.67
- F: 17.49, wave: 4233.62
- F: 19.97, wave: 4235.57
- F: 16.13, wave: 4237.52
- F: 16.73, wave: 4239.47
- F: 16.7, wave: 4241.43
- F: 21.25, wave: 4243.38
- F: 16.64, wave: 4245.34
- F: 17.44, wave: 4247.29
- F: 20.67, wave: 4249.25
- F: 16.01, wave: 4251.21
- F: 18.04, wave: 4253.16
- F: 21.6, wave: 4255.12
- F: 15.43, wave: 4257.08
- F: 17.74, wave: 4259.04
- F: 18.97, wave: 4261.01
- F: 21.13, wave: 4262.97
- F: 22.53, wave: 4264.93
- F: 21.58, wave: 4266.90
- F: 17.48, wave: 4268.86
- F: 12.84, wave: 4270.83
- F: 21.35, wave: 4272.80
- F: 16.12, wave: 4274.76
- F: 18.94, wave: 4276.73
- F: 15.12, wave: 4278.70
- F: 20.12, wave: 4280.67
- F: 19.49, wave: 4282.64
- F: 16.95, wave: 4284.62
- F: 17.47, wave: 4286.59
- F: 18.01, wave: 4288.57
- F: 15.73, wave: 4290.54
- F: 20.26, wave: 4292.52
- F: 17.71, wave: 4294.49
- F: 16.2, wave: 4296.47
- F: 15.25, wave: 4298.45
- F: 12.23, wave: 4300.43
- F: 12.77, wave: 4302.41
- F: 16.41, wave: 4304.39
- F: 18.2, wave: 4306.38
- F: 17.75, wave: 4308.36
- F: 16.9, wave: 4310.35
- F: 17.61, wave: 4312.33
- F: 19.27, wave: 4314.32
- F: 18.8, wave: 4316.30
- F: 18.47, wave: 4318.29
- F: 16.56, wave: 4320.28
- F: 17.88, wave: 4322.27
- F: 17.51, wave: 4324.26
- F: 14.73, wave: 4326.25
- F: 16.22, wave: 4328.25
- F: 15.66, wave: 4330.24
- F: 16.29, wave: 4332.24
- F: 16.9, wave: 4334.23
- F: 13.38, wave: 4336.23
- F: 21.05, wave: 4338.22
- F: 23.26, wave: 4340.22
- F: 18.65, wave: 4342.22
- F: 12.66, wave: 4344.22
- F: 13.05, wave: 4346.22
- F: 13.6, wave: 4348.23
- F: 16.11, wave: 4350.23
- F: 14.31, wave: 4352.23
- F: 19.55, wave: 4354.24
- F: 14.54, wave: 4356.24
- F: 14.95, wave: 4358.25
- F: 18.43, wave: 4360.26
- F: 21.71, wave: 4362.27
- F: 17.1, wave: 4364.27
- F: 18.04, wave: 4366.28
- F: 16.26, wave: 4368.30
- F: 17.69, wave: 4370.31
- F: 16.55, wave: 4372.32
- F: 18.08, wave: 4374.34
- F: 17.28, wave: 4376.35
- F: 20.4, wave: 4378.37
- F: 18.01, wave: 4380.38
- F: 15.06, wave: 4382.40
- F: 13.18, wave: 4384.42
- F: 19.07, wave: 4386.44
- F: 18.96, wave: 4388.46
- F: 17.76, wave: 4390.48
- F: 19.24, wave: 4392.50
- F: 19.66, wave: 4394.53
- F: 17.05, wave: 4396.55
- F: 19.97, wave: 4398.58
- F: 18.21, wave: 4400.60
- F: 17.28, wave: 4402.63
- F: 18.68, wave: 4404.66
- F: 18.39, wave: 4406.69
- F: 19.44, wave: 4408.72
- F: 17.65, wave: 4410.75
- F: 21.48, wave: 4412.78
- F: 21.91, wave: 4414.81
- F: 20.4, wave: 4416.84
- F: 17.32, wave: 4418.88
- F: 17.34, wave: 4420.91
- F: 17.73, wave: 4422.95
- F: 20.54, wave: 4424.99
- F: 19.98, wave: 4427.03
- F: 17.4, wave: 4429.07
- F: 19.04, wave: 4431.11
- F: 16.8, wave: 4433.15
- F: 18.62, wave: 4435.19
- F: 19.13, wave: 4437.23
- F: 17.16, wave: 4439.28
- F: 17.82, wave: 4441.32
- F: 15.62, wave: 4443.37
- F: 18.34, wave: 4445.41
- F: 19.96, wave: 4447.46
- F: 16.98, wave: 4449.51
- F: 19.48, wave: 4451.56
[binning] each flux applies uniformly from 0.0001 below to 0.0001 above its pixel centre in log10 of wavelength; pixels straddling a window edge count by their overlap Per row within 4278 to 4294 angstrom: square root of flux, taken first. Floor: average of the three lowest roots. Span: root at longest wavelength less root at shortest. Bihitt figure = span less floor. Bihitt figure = -3.38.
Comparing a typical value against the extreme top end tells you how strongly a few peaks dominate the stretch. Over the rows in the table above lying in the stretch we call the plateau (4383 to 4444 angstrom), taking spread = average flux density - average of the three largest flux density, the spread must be -2.9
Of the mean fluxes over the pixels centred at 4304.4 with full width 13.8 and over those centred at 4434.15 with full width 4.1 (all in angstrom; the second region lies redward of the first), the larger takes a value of 17.7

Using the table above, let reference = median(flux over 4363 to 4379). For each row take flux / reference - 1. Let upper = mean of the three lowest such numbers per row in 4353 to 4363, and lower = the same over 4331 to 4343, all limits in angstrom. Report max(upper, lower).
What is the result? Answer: -0.086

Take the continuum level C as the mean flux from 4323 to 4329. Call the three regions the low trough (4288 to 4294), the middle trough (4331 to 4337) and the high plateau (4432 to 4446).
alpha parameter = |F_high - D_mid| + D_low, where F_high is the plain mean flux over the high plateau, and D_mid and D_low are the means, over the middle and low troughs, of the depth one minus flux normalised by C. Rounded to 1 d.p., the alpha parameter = 17.5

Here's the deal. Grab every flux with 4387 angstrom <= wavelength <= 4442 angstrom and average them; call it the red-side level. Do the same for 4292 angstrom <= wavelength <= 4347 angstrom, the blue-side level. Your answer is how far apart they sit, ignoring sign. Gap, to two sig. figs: 1.9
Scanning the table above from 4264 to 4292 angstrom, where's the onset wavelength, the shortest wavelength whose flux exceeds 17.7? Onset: 4264.93 angstrom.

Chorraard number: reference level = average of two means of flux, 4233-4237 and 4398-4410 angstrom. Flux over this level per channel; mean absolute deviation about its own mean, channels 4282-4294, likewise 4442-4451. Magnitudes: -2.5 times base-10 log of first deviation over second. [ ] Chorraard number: 0.13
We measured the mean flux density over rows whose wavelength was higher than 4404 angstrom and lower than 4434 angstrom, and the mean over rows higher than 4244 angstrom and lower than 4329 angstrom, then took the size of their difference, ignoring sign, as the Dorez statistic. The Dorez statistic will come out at 1.3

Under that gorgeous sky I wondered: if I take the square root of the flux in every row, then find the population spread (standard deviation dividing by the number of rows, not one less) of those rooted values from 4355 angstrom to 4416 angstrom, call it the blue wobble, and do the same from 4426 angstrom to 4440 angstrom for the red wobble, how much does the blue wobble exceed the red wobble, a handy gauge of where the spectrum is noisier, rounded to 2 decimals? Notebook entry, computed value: 0.11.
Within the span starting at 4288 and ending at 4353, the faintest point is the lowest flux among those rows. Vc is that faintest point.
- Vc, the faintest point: 12.23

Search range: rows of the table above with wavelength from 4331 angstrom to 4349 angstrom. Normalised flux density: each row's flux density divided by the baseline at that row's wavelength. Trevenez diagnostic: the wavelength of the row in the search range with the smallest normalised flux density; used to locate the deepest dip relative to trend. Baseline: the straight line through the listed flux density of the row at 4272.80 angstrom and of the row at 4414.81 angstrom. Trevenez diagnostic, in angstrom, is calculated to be 4344.22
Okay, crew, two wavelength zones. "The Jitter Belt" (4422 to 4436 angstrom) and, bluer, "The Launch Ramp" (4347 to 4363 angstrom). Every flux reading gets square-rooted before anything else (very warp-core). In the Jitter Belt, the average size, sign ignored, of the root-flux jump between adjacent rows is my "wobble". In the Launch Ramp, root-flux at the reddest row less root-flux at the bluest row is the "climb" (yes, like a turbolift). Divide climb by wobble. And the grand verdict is 4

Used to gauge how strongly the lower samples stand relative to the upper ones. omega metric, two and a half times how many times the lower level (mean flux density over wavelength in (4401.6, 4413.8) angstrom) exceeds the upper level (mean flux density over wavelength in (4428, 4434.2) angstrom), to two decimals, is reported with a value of 2.65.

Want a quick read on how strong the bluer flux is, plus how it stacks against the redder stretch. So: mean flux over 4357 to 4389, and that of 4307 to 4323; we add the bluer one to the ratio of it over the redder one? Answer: 18.9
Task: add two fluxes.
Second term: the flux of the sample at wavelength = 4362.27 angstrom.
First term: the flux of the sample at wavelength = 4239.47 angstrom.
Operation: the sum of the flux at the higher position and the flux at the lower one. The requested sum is 38.4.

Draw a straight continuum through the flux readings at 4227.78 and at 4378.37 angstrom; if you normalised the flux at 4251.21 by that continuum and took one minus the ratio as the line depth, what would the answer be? 0.01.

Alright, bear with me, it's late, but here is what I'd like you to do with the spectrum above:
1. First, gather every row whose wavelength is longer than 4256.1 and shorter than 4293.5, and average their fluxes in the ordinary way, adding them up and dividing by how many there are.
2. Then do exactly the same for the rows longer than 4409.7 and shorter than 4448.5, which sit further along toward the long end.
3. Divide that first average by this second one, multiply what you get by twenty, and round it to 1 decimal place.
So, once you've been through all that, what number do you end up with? 19.6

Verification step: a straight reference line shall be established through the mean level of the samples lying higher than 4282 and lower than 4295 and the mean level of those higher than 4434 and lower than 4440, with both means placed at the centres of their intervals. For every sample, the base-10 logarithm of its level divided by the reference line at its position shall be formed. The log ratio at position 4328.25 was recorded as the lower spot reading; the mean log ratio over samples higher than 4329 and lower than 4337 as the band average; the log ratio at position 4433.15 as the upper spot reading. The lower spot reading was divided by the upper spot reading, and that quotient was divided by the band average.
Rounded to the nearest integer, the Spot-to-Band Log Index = -19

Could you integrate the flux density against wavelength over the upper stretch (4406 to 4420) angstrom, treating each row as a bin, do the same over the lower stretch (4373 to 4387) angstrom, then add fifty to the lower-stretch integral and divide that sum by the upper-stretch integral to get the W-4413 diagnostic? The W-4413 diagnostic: 1.06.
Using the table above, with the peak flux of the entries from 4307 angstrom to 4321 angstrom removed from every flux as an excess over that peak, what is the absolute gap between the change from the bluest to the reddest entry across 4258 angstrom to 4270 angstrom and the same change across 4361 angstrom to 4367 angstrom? 3.4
